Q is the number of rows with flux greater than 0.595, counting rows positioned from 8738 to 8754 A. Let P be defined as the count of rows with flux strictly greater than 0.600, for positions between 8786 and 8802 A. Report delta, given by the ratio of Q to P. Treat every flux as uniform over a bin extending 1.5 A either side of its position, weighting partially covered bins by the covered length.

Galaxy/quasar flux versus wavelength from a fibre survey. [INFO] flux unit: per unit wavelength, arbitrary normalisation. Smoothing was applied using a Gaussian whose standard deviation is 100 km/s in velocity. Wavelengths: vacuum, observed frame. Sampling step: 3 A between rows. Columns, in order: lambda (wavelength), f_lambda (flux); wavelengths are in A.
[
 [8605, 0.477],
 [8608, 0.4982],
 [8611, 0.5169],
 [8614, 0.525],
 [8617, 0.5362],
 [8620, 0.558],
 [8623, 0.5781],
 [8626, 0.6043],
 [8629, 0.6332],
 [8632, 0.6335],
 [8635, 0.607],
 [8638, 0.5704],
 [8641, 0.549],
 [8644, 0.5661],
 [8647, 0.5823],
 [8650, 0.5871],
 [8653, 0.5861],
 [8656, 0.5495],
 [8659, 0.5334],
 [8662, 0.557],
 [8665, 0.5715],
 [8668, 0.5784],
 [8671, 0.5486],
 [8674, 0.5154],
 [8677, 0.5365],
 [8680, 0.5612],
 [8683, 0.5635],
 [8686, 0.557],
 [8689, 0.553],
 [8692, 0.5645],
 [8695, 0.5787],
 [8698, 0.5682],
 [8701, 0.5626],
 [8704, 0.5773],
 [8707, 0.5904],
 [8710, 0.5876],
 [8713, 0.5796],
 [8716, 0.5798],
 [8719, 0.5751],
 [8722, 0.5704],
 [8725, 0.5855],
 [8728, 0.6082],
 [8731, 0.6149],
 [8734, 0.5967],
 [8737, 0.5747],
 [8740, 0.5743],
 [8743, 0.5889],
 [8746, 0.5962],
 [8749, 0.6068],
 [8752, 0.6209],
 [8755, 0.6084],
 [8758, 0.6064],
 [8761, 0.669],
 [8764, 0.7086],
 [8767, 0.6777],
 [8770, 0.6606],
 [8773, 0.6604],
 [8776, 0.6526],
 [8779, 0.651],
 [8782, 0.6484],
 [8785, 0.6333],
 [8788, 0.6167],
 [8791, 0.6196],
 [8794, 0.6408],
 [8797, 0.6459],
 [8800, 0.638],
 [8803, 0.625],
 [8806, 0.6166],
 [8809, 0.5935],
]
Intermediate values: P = 5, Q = 3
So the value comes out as 0.6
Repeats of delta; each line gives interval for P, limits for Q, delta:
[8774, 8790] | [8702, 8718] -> 0.0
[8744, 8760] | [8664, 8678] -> 0.0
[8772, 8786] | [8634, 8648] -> 0.2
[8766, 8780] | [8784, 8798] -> 1.0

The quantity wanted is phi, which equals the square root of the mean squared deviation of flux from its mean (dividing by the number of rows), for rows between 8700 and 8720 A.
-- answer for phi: 0.008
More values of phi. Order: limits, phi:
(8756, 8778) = 0.028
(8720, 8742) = 0.016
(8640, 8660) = 0.020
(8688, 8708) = 0.011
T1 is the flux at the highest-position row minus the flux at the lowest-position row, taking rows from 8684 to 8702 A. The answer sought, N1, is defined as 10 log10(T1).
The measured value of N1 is -22.5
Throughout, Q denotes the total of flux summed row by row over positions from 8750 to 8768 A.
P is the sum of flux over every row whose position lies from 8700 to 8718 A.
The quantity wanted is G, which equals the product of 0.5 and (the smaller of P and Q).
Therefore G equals 1.74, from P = 3.5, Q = 3.89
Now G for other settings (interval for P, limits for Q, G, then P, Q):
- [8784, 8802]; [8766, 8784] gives 1.90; 3.8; 3.95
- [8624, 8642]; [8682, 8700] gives 1.69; 3.6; 3.38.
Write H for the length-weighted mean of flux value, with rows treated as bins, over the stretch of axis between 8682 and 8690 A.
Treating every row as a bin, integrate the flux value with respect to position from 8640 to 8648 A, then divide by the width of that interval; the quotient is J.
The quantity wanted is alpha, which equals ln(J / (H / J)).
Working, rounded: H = 0.558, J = 0.57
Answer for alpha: -0.56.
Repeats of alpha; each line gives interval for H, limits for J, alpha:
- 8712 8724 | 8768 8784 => -0.30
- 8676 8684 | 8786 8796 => -0.34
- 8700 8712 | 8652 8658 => -0.60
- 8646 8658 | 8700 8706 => -0.56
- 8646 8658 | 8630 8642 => -0.49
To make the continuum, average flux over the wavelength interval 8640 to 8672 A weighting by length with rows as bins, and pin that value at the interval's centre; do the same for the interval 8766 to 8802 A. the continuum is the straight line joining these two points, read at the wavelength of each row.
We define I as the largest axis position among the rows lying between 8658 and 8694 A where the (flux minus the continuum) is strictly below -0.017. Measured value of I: 8692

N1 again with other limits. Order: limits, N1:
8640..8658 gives -33.0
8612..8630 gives -9.7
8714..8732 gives -14.5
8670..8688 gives -20.8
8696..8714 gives -19.4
